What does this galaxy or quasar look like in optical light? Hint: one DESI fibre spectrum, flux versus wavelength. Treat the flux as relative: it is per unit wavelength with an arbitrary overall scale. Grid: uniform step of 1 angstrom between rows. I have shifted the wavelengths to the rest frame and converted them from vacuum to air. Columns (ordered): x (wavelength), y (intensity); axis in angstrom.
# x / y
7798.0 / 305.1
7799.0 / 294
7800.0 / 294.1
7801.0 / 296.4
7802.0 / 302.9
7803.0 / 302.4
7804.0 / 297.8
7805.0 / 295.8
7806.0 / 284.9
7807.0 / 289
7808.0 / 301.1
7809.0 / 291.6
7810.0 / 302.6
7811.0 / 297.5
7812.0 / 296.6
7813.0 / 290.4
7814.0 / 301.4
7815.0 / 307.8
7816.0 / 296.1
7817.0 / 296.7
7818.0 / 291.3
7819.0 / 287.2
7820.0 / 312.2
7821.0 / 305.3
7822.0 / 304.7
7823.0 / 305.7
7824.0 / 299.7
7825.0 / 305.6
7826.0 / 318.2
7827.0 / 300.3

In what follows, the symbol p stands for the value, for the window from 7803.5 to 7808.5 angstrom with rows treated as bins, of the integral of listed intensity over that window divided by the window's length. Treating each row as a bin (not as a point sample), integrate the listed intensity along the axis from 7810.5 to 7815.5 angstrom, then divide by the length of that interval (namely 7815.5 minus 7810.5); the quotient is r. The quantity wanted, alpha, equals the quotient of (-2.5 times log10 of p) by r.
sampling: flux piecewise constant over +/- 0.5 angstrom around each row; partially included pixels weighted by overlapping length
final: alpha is -0.0207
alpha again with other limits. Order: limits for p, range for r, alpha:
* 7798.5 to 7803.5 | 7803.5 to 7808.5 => -0.0211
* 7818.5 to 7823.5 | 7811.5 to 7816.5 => -0.0208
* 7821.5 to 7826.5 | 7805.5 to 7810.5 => -0.0212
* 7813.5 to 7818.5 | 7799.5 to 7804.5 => -0.0207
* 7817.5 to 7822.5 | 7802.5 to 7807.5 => -0.0211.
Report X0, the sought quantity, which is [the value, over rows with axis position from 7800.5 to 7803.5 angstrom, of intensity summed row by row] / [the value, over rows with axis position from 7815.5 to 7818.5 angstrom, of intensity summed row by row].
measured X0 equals 1.020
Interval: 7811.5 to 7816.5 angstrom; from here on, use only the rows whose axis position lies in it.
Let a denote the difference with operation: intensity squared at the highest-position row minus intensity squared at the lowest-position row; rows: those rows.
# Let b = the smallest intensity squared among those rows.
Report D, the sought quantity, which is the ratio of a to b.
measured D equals -0.004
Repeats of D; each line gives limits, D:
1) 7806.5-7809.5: 0.018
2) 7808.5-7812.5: 0.035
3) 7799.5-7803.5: 0.057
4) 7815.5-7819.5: -0.063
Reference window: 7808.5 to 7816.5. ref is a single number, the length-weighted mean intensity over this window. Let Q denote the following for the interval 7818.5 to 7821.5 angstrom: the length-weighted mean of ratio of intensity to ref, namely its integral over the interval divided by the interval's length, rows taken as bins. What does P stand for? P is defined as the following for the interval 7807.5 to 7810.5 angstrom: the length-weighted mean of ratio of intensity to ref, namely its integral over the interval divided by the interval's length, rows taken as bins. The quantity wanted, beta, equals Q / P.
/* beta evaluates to 1.010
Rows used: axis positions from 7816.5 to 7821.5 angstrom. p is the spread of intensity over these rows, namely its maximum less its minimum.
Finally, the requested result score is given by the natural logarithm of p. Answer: 3.22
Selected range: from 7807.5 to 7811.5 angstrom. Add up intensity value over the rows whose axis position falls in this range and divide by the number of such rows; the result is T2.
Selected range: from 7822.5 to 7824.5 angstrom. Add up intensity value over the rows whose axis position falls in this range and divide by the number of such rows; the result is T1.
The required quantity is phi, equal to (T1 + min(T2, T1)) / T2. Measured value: 2.02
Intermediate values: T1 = 303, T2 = 298.2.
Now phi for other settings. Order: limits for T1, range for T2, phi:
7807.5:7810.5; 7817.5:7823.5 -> 1.98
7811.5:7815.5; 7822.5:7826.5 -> 1.95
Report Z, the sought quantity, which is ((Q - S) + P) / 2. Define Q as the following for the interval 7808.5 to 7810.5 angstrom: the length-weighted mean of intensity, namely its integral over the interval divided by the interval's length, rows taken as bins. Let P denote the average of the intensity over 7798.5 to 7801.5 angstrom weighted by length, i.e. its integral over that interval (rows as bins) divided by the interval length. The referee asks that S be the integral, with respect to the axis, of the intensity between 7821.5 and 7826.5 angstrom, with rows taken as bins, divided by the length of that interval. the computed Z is 143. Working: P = 295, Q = 297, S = 307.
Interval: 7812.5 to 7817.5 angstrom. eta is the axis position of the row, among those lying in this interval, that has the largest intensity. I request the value 7815.0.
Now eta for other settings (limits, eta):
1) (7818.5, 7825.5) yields 7820.0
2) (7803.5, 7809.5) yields 7808.0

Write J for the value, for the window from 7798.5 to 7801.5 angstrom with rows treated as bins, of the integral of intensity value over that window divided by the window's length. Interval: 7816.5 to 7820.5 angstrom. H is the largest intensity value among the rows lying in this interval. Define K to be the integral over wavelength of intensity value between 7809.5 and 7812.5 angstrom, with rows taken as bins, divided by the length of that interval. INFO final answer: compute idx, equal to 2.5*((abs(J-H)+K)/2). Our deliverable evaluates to 395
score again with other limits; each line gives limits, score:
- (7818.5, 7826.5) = 3.43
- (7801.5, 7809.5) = 2.89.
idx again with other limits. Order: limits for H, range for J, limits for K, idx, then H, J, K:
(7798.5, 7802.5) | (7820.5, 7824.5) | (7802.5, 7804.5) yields 376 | 302.9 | 304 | 300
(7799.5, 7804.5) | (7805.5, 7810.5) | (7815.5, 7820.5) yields 382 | 302.9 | 294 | 297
